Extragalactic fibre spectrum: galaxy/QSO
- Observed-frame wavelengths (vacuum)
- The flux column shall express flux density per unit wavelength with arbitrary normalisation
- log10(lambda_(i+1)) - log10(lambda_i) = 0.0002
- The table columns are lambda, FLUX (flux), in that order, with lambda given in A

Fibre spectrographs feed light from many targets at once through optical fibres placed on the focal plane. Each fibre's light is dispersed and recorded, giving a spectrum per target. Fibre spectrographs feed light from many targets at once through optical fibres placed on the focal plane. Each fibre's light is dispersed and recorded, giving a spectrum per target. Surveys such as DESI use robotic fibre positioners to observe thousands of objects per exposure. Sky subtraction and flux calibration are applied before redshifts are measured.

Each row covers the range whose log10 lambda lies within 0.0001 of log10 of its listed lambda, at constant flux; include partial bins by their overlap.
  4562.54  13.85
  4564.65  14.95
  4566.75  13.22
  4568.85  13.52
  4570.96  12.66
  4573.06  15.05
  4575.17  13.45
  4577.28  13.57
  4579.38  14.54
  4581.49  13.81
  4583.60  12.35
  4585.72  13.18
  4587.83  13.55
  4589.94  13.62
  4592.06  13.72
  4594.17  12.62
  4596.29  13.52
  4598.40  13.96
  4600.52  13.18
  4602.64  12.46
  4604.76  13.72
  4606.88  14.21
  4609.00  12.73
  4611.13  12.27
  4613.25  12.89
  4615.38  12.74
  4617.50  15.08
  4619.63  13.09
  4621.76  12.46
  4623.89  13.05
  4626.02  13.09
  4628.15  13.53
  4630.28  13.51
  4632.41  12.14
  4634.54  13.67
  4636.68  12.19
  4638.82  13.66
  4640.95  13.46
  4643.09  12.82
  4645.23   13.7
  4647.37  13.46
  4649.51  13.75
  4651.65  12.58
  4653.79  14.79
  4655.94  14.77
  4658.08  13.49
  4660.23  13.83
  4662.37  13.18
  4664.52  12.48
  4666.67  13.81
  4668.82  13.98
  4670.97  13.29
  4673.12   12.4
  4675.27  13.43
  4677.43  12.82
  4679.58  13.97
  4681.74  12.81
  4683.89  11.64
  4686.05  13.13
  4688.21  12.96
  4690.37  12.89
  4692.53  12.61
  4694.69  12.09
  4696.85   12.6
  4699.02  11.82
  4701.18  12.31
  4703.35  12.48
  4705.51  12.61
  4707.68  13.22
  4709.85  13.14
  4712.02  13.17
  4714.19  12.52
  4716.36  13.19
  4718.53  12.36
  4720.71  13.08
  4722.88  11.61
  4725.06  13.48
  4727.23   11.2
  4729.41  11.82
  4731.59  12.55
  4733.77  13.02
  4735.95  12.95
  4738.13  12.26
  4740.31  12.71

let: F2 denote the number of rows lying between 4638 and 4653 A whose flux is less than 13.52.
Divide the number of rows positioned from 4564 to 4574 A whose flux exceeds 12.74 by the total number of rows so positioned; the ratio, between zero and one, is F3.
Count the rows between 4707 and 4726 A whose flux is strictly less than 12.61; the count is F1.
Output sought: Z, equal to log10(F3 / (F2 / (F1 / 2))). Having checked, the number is -0.52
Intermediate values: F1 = 3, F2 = 4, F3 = 0.80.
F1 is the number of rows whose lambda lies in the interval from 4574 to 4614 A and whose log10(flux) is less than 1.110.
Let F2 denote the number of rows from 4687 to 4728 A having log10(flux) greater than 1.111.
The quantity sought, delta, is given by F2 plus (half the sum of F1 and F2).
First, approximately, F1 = 5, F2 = 7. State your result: 13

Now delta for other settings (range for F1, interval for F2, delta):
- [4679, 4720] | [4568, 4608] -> 28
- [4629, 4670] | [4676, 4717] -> 13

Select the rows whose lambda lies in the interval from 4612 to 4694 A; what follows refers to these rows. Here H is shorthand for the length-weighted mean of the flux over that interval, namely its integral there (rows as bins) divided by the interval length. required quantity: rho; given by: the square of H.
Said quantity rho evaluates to 175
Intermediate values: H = 13.2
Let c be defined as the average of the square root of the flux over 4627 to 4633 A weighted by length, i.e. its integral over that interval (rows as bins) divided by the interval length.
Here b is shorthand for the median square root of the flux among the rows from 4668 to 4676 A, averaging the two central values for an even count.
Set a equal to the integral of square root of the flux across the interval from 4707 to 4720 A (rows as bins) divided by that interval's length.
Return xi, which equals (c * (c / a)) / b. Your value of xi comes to 1.00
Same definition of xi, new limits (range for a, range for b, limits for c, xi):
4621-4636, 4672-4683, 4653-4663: 1.08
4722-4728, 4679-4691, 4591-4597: 1.06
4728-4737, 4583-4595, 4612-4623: 1.02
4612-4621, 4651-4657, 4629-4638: 0.92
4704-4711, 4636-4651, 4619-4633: 0.98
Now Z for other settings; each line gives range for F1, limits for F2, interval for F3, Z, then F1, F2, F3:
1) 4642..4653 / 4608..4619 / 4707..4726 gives -1.08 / 1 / 4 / 0.67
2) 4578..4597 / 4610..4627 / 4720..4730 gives -1.54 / 1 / 7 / 0.40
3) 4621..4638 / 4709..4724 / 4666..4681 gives -0.74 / 3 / 7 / 0.86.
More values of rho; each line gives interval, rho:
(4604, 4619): 178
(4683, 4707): 156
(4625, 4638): 170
